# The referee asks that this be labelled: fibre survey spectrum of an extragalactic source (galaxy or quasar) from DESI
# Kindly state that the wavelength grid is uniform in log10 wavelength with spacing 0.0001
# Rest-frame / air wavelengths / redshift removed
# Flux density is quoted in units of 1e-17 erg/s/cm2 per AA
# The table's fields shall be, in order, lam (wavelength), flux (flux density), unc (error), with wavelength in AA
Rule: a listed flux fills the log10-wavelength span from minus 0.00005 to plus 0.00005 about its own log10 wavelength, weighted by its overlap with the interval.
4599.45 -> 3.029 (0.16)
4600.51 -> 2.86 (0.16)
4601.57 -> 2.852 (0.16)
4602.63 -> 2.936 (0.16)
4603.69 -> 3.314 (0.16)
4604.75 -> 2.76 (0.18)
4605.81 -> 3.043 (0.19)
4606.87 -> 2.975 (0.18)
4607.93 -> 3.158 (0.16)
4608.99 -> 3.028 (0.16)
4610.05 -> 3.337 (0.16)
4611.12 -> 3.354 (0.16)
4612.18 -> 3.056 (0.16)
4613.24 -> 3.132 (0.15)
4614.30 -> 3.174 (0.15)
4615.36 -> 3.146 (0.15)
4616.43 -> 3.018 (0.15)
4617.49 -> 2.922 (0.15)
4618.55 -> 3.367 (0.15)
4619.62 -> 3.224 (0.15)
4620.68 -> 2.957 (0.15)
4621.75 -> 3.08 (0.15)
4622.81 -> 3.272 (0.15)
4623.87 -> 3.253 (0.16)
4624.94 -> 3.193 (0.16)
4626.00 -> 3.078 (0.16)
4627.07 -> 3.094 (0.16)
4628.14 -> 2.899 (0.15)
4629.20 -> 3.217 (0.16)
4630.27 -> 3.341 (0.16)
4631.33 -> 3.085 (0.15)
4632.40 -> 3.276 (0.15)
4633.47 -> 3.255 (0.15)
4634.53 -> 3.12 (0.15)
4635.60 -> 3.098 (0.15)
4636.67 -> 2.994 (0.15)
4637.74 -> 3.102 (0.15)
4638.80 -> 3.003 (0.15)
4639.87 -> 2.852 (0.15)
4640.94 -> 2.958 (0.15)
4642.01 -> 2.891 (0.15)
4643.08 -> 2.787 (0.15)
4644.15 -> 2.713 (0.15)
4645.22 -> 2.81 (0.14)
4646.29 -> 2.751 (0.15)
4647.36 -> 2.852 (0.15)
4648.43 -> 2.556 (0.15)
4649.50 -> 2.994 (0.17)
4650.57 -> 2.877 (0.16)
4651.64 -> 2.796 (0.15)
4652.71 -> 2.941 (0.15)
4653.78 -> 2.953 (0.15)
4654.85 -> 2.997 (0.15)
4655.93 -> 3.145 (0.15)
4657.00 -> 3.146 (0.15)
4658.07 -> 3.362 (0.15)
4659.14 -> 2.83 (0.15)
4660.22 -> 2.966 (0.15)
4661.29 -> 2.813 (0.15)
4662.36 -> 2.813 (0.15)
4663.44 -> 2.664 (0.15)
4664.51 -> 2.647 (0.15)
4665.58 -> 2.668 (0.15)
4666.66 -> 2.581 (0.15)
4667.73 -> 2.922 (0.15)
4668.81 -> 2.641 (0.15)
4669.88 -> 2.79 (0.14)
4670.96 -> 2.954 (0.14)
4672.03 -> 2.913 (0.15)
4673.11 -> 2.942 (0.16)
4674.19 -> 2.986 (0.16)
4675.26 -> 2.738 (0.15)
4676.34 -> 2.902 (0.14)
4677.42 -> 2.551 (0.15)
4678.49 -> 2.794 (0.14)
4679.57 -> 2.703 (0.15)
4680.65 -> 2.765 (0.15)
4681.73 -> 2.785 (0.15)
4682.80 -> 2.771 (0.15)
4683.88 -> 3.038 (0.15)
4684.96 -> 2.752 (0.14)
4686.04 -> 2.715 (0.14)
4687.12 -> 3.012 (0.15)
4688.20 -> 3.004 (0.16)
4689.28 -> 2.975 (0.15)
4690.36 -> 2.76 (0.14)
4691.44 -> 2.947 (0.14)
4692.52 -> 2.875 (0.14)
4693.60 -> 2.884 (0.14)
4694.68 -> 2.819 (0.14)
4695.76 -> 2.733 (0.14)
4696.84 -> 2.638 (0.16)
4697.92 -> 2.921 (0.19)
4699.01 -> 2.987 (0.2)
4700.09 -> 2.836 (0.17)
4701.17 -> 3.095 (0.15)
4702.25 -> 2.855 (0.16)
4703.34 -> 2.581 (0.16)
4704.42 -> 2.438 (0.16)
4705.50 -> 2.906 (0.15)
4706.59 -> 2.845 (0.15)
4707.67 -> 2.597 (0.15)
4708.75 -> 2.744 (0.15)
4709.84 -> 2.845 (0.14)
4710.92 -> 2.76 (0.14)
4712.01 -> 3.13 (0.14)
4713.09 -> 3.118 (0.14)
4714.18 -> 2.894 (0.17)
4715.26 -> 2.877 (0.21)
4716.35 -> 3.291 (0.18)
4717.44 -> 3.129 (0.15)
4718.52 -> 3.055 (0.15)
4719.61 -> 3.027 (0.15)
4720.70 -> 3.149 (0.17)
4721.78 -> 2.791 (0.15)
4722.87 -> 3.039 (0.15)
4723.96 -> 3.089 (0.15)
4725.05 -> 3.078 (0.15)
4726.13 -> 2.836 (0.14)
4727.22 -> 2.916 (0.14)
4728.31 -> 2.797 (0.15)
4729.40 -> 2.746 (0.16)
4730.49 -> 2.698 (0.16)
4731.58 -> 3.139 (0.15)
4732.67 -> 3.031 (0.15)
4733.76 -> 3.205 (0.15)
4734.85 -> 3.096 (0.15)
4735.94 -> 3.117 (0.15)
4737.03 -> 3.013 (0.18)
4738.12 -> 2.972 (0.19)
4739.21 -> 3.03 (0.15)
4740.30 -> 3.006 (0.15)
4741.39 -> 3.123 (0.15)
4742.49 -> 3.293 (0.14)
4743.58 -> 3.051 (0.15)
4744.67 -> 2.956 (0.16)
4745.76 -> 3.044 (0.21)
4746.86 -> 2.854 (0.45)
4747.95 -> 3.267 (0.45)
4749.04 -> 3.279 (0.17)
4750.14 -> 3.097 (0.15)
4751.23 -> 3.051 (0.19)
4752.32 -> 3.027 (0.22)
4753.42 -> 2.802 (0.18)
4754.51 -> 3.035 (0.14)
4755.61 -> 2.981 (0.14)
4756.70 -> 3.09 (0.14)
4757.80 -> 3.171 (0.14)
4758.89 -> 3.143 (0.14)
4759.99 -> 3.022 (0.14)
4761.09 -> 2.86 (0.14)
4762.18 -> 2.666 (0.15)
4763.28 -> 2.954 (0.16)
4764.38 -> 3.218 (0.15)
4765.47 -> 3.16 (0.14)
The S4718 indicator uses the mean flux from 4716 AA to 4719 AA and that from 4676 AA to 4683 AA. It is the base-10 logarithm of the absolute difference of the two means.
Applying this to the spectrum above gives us -0.39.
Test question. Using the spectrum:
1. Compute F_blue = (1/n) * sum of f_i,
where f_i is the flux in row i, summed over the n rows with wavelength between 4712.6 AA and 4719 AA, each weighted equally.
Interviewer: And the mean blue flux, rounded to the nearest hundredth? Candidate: 3.06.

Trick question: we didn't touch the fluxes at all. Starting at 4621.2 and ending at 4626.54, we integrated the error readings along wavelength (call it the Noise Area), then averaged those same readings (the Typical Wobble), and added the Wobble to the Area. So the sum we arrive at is 0.99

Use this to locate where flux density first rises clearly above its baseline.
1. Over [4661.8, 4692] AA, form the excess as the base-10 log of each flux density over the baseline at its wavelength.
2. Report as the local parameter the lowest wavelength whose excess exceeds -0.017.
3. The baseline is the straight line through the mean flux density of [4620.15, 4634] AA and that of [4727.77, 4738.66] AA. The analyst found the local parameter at 4674.19 AA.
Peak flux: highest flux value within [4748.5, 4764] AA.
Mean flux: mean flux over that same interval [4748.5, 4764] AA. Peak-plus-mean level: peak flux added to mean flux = 6.29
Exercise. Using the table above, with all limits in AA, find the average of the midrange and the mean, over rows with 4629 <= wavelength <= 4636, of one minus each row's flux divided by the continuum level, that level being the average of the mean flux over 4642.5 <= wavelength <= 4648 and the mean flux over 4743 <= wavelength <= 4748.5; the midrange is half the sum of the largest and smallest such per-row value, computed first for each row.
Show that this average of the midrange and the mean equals -0.102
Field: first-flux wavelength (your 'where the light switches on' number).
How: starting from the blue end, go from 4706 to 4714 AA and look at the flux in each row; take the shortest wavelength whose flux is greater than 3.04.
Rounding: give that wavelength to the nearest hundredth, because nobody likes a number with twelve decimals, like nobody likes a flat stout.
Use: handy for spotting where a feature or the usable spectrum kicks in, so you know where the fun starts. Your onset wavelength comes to 4712.01 AA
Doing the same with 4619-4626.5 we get 4619.62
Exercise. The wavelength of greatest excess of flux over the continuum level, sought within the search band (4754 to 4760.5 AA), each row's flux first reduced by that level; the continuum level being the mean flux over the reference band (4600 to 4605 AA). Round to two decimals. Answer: 4757.80 AA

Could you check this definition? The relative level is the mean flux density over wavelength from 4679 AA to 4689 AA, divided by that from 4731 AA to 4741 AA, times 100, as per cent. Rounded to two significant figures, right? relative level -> 93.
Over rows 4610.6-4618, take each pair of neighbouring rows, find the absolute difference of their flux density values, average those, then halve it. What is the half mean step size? 0.056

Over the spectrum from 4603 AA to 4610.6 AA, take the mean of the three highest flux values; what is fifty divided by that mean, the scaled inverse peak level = 15.3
